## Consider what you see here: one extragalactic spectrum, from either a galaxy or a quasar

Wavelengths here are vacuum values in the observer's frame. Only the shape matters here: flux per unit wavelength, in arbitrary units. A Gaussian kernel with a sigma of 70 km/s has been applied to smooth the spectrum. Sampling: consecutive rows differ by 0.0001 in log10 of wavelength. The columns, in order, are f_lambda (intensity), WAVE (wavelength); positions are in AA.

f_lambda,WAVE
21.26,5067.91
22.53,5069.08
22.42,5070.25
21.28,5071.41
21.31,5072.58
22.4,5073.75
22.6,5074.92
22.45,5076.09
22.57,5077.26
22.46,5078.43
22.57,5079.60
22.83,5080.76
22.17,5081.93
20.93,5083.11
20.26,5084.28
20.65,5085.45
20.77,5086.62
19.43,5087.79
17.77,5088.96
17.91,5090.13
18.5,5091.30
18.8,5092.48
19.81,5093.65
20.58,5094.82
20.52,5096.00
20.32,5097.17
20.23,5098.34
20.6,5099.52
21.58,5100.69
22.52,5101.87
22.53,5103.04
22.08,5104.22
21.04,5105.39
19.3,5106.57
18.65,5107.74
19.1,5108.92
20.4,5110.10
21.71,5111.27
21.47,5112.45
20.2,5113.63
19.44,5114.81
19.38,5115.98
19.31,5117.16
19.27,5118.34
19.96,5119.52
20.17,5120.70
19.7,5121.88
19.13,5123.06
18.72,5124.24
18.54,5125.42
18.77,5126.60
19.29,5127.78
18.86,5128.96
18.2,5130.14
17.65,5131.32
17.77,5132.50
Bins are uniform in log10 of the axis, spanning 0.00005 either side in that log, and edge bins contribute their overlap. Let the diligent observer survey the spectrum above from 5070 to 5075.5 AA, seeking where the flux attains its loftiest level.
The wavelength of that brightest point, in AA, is 5074.92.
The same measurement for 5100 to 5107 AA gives 5103.04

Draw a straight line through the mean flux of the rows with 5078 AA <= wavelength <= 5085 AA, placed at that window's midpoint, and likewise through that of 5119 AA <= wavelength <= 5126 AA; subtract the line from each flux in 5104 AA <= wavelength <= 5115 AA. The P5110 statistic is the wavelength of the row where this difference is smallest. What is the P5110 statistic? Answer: 5107.74 AA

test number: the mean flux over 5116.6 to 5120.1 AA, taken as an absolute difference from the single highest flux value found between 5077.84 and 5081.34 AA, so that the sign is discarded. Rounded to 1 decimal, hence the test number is 3.3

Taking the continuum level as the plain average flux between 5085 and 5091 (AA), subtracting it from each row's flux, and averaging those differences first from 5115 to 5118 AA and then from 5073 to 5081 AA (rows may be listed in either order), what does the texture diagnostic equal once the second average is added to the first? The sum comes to 3.3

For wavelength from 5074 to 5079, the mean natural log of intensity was 3.11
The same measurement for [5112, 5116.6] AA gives 3.00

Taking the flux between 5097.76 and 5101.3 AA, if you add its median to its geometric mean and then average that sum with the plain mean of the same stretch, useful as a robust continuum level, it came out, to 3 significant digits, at 31.1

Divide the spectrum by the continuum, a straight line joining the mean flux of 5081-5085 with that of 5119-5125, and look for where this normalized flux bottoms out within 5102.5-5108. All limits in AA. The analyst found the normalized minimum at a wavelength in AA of 5107.74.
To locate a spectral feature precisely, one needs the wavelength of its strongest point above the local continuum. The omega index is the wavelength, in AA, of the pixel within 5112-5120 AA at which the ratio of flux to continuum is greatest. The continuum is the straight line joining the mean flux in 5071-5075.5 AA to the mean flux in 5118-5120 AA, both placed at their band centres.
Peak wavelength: 5112.45 AA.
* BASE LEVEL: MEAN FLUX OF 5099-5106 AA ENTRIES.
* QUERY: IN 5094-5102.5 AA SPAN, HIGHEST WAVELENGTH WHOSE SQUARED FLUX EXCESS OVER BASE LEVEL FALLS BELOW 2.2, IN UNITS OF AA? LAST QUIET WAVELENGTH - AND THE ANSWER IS 5101.87 AA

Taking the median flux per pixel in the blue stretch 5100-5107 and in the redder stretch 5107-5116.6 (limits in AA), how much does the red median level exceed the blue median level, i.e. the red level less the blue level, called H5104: -2.0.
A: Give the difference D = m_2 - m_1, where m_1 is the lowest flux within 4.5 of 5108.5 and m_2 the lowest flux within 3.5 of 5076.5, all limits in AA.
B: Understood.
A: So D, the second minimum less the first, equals 4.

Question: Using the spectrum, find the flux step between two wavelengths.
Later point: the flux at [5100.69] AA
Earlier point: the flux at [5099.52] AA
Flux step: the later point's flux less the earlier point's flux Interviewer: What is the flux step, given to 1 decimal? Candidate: 1.0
